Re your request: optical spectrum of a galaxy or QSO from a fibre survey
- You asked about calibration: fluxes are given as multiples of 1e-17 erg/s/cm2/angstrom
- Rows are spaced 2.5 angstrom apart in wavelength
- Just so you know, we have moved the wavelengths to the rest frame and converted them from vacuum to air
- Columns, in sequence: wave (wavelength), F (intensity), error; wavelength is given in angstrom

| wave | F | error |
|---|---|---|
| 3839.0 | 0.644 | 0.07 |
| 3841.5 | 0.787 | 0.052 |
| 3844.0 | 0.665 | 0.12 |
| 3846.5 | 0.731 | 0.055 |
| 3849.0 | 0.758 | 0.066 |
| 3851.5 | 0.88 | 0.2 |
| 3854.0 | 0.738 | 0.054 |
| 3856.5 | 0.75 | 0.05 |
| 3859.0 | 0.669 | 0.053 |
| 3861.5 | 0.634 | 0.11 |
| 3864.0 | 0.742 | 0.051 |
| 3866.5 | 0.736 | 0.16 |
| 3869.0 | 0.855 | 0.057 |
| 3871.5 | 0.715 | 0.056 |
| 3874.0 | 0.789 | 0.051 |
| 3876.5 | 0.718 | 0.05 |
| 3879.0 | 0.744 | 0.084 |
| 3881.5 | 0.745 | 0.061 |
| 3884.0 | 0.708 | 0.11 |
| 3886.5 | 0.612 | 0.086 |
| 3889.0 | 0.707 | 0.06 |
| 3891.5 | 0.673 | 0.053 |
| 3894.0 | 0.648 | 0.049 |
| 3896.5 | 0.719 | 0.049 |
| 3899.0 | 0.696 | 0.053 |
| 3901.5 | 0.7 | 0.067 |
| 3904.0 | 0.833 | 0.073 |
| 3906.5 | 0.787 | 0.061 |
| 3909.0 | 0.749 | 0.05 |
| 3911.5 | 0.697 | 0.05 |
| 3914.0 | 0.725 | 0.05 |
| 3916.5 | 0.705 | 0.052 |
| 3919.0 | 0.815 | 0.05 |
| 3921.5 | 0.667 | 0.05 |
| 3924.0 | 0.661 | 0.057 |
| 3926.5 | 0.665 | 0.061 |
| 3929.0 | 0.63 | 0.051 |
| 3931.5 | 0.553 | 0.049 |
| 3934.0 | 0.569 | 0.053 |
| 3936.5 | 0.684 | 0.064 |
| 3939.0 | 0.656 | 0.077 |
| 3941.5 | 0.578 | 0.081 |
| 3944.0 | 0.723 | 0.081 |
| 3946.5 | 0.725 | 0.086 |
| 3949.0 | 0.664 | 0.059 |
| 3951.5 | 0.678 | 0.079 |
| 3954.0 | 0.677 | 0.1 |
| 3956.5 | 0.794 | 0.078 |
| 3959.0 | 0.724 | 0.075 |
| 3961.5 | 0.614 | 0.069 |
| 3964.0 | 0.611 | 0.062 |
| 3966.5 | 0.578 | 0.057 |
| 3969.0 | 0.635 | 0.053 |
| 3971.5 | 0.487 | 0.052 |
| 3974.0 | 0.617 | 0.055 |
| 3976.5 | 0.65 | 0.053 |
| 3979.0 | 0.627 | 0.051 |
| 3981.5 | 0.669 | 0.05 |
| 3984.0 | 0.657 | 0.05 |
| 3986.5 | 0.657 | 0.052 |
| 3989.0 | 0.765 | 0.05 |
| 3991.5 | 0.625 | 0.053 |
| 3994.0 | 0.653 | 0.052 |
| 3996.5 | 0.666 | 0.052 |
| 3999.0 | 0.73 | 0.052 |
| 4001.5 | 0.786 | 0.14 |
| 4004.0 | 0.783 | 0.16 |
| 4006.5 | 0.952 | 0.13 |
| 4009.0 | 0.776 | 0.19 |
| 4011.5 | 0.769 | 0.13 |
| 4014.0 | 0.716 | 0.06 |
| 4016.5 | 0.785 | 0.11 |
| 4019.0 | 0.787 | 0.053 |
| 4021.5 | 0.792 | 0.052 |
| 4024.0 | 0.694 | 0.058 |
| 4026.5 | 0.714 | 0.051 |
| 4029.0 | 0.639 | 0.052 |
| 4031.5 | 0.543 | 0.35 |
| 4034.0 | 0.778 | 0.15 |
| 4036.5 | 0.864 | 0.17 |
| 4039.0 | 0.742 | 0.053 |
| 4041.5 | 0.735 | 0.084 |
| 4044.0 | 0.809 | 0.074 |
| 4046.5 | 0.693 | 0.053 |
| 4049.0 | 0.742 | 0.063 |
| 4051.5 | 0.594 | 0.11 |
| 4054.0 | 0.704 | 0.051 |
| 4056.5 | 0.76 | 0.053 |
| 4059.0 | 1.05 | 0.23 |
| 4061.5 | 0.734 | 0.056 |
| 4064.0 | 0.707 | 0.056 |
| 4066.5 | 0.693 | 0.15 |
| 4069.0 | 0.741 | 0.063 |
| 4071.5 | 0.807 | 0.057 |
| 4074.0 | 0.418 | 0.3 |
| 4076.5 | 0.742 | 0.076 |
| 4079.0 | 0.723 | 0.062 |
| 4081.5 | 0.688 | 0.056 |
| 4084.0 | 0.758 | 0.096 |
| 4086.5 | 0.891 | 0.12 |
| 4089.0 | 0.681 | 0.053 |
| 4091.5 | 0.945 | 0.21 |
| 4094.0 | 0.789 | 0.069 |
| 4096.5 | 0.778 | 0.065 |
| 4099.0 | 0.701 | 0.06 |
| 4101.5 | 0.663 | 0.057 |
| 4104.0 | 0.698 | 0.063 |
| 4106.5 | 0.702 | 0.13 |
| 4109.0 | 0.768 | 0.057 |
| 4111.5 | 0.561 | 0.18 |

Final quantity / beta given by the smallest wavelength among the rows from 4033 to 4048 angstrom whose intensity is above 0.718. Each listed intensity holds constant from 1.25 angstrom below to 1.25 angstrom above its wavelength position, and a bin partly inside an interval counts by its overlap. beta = 4034.0 angstrom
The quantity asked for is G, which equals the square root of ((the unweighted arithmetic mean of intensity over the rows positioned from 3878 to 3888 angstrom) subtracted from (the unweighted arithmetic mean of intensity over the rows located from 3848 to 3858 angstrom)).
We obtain 0.282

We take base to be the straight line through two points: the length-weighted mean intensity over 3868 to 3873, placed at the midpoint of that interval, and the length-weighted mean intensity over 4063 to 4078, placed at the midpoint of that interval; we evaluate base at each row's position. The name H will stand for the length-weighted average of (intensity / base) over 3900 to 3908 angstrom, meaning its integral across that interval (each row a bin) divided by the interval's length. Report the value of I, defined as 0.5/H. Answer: 0.497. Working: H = 1.01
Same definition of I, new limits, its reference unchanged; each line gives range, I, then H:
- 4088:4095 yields 0.416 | 1.20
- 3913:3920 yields 0.508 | 0.98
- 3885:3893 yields 0.581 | 0.86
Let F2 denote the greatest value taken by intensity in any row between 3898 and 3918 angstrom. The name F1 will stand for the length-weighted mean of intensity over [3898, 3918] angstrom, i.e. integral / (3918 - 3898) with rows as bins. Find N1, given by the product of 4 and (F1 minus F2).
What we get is -0.380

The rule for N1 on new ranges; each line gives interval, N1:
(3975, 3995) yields -0.410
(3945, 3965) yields -0.427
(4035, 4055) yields -0.511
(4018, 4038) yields -0.553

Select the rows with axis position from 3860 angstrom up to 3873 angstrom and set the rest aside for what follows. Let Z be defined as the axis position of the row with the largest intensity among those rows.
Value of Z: 3869.0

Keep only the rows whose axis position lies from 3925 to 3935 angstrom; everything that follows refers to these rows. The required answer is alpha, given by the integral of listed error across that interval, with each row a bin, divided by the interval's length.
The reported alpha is 0.054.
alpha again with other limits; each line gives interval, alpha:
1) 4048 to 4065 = 0.089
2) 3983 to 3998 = 0.052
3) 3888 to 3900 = 0.053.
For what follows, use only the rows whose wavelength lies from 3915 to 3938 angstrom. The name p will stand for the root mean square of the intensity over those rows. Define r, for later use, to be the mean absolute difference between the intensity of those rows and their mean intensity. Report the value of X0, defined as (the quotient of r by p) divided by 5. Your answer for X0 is 0.015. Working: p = 0.66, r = 0.05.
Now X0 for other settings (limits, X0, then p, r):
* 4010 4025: 0.009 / 0.76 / 0.03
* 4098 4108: 0.004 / 0.69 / 0.01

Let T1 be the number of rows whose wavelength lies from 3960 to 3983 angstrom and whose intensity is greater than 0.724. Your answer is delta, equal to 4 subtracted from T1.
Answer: -4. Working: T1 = 0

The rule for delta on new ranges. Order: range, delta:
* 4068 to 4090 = 1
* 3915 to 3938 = -3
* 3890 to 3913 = -1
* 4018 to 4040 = 1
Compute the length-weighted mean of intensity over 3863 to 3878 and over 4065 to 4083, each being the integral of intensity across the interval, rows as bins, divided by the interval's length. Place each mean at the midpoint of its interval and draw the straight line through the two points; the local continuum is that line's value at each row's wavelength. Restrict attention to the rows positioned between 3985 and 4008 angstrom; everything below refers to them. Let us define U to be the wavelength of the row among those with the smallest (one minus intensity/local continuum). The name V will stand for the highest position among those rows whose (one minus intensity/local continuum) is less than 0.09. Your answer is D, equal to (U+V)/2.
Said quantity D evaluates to 4006.5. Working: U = 4006.5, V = 4006.5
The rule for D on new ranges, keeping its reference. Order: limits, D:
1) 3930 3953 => 3949.0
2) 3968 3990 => 3989.0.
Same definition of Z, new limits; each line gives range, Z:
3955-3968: 3956.5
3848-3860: 3851.5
